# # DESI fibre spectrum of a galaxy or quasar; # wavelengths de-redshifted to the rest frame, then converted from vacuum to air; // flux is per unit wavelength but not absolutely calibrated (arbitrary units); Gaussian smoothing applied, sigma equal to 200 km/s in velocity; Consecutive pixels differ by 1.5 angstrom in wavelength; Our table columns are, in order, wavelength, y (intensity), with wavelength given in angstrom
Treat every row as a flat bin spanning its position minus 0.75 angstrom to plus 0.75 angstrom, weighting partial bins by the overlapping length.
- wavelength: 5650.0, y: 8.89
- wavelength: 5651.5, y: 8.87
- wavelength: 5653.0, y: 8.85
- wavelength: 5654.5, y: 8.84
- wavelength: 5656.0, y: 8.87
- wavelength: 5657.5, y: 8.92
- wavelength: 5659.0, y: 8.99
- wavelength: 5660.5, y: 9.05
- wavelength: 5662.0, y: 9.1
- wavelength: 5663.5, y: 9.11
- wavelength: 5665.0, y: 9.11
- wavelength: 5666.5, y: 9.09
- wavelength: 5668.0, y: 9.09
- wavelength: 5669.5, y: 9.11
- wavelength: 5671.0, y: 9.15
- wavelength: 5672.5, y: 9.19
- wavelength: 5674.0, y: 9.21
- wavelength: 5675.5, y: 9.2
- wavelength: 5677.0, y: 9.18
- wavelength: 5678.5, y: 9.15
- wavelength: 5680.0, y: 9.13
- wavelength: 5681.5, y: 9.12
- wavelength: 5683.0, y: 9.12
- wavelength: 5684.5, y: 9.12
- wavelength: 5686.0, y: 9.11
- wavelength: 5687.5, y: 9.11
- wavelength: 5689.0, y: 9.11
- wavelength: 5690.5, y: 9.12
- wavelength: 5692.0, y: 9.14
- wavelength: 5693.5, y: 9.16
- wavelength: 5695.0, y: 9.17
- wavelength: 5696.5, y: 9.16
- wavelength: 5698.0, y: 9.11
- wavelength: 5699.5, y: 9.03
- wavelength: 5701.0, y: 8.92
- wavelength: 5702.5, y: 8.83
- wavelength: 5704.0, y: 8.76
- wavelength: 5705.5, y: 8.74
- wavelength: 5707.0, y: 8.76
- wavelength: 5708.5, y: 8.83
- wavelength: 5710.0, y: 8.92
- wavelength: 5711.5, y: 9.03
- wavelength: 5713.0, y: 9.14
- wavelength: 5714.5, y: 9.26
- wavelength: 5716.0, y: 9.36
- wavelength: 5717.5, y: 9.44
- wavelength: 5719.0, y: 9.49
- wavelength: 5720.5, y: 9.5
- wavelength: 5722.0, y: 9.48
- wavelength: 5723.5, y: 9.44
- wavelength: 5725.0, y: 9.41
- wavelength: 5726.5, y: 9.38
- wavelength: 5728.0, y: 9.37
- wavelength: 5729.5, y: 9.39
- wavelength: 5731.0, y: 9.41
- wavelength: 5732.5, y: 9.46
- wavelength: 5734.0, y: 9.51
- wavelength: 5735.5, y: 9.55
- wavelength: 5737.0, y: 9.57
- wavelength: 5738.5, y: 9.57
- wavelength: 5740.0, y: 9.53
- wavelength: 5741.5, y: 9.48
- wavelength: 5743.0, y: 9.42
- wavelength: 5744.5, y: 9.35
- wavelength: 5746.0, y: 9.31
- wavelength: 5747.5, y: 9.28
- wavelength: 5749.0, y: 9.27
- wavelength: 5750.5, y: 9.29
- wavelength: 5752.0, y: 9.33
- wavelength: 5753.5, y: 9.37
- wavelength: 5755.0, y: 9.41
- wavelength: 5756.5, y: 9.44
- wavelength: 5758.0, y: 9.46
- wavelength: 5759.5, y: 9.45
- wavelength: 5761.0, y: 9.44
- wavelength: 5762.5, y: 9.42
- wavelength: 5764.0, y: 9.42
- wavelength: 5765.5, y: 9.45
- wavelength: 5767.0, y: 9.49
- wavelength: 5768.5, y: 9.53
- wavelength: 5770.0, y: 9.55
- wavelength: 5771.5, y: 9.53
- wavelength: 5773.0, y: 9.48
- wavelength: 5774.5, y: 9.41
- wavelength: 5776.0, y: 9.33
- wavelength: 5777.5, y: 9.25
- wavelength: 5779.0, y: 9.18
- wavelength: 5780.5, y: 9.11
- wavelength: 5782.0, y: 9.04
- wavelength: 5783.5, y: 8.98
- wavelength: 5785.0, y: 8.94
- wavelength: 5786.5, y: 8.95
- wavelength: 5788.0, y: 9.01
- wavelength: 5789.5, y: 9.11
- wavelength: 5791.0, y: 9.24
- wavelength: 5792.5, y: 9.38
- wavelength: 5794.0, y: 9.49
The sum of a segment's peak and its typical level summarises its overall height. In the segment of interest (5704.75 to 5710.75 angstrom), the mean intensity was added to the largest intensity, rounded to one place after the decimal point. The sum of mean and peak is 17.7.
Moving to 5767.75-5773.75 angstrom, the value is 19.1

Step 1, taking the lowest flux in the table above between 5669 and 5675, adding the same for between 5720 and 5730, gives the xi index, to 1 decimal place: 18.5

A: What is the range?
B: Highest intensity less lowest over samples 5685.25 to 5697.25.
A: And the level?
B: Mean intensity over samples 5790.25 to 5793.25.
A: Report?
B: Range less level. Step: -9.25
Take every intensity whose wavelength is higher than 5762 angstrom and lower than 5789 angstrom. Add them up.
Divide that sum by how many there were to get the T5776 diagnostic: 9.28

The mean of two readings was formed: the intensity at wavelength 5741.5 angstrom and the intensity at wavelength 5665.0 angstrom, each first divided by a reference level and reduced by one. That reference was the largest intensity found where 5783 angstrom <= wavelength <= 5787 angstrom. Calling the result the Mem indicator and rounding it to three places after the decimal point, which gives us 0.035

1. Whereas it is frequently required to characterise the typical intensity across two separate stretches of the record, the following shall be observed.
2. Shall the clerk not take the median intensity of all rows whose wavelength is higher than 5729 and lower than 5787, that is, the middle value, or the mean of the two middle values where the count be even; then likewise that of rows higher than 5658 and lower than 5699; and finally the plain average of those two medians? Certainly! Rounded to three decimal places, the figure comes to 9.270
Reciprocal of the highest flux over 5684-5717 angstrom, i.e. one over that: 0.1068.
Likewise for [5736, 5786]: 0.1045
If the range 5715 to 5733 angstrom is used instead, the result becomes 0.1053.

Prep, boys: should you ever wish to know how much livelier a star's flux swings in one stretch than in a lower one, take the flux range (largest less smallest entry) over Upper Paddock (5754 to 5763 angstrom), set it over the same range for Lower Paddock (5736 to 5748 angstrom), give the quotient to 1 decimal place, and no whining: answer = 0.2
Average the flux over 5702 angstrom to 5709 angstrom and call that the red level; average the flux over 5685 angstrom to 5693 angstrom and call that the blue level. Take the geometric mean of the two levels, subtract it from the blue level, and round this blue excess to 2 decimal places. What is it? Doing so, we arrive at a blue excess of 0.17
